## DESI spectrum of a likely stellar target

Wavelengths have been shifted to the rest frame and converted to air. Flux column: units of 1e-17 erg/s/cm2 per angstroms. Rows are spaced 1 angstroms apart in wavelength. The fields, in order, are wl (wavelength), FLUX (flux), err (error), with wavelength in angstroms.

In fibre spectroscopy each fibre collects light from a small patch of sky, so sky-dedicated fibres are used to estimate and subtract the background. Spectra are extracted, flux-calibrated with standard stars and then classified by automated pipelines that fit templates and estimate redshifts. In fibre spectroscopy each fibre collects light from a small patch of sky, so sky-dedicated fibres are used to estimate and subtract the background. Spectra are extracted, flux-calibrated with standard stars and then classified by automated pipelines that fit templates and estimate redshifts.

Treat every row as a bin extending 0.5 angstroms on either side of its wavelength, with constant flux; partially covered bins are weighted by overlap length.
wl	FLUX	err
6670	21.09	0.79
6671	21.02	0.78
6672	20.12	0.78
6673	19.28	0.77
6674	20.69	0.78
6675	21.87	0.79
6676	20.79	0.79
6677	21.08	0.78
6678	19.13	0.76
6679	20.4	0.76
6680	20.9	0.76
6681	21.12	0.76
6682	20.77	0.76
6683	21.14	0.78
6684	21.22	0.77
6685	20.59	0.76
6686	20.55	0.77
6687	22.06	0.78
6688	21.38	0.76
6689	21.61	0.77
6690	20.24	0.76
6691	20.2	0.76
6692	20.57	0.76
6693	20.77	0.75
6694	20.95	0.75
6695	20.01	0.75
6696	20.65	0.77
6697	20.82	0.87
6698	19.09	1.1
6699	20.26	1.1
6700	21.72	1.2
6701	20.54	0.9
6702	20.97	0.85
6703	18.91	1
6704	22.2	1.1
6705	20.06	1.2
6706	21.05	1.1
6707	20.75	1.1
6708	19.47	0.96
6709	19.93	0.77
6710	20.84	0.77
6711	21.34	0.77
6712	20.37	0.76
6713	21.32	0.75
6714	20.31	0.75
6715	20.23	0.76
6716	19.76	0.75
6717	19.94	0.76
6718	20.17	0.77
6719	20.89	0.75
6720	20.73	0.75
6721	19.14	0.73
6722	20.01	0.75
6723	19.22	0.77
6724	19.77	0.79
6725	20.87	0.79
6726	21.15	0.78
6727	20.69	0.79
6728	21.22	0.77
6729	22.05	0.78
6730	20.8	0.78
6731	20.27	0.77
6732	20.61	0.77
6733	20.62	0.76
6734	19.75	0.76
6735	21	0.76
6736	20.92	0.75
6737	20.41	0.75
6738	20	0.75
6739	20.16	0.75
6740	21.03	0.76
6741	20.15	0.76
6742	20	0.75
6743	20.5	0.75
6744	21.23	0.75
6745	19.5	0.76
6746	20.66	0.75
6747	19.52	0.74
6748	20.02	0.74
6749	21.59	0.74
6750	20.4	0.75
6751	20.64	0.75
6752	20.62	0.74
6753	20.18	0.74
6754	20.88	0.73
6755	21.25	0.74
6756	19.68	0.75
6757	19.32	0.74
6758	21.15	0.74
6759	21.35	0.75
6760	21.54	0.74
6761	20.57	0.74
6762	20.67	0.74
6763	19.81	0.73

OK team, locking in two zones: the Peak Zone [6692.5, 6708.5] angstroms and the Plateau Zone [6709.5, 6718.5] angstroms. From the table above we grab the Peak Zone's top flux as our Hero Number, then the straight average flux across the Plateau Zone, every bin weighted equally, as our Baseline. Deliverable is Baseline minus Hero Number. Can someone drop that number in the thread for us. -1.72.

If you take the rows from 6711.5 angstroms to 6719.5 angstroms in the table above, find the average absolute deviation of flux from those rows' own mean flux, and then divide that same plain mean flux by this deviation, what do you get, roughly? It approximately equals 56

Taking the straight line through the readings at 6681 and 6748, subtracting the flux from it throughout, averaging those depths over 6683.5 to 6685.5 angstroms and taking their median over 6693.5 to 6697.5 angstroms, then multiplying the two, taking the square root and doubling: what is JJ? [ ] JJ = 0.29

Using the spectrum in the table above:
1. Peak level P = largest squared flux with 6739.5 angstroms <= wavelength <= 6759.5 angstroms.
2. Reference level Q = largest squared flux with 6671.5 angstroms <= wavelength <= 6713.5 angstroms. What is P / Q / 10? 0.0946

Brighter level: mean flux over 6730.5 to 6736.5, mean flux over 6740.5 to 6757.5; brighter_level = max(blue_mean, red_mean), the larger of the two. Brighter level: 20.5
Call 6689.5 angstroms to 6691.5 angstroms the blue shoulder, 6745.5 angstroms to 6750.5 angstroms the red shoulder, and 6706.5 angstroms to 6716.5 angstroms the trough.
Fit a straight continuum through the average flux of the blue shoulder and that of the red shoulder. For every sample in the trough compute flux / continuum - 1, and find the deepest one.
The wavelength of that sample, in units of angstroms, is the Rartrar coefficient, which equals 6708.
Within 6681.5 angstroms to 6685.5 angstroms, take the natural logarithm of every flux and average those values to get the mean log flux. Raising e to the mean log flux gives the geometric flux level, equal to 20.9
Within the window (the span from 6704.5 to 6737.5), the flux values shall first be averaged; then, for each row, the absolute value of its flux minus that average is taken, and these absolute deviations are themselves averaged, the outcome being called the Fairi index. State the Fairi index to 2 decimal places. 0.53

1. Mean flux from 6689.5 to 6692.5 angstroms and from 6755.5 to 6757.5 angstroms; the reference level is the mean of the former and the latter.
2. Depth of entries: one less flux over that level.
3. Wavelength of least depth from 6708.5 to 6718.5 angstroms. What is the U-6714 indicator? 6711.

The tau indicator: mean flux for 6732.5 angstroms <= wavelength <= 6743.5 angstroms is 20.4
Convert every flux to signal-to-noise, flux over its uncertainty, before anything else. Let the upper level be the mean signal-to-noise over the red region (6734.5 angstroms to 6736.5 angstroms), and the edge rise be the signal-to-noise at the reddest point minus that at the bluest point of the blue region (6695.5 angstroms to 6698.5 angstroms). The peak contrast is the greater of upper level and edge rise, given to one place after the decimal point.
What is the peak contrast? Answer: 27.8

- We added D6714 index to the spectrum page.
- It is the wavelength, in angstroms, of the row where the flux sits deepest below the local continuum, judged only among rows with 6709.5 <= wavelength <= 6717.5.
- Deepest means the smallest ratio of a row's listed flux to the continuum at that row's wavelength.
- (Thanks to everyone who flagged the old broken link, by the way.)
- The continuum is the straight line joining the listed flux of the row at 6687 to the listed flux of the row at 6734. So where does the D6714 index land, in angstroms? 6716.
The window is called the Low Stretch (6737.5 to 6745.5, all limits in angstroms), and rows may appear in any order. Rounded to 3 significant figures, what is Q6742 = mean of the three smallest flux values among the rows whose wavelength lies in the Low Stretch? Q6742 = 19.8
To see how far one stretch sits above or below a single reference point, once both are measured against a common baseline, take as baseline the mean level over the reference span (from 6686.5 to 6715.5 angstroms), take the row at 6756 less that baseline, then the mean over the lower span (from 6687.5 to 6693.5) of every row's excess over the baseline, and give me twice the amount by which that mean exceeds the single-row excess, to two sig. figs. 2.2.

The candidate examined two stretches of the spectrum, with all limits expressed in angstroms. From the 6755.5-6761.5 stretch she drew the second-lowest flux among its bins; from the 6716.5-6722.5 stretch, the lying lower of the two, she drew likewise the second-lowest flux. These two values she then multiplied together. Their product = 392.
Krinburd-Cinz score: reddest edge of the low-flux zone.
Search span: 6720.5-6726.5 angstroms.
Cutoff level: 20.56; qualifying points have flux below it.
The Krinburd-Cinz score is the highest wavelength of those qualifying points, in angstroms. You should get 6724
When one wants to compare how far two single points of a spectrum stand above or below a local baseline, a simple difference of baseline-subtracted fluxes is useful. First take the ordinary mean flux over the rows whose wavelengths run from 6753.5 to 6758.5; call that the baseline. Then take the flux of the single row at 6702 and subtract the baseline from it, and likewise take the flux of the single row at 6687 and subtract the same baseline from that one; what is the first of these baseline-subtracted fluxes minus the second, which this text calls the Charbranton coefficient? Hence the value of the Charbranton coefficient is -1.1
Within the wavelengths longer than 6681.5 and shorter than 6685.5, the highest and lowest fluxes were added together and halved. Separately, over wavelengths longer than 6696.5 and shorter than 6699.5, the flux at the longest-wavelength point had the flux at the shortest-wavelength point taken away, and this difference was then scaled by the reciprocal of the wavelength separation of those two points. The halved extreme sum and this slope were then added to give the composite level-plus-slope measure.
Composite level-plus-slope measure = 20.6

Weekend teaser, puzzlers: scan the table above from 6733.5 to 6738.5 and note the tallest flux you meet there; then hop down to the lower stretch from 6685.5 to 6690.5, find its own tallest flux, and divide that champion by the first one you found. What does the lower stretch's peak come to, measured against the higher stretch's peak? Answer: 1.050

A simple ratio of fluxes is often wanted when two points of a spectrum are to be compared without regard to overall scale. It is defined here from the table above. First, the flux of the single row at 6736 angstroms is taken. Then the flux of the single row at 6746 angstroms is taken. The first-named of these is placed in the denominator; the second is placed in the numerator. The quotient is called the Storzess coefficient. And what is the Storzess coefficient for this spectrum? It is 0.99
